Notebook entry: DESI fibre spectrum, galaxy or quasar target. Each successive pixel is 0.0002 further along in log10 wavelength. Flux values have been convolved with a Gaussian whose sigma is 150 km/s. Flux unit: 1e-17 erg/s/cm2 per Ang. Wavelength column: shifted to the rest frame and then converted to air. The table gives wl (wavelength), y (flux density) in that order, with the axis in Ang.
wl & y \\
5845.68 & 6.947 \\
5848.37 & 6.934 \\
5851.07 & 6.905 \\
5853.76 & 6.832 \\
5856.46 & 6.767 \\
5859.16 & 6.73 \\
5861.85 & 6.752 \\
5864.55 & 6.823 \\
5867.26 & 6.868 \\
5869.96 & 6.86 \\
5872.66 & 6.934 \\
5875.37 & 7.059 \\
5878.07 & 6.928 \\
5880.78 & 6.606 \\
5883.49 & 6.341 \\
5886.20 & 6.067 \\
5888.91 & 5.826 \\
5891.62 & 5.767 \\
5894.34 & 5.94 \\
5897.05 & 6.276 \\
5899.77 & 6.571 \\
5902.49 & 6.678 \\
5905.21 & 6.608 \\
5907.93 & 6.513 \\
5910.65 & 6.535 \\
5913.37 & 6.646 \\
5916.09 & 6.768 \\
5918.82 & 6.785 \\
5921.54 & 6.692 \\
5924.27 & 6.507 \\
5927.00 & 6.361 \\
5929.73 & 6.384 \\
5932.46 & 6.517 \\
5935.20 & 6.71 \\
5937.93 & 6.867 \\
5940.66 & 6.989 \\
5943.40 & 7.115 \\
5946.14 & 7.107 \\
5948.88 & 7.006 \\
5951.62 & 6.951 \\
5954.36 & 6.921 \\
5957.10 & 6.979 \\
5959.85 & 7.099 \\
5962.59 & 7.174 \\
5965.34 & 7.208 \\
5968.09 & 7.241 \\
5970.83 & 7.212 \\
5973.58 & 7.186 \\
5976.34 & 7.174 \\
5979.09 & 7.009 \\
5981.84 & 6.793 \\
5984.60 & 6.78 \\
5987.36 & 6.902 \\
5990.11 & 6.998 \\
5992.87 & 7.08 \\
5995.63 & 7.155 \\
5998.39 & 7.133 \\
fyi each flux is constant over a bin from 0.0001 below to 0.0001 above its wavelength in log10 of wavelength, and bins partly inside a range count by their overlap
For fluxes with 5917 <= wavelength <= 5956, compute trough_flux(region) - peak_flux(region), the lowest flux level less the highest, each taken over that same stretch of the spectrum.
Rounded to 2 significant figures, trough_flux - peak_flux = -0.75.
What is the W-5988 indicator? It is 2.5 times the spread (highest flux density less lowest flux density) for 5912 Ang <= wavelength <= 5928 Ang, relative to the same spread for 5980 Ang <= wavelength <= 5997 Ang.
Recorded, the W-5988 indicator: 2.8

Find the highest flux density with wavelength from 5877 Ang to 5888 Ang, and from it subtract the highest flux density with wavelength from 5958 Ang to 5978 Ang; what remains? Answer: -0.31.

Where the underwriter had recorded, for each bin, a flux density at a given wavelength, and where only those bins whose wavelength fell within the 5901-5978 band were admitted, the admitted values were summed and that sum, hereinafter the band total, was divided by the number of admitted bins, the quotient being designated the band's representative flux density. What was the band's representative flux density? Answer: 6.9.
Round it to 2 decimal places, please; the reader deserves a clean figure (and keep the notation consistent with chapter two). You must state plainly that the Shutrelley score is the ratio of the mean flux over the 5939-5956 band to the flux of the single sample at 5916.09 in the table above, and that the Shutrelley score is 1.04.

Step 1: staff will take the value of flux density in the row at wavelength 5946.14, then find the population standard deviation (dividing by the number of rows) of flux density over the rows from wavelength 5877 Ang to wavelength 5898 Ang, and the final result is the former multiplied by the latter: 2.7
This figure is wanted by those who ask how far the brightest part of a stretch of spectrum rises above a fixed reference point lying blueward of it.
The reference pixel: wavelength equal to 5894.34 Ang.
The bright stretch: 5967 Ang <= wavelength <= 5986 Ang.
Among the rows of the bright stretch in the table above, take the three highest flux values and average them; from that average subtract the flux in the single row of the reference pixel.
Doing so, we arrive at 1.3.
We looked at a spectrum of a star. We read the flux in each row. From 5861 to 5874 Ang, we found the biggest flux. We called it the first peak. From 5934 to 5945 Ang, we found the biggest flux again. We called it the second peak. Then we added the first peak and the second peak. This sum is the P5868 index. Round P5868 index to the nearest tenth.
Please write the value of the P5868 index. 14.0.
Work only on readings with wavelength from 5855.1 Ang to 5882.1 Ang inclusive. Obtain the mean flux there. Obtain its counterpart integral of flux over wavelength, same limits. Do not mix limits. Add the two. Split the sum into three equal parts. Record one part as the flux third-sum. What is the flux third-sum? 63.8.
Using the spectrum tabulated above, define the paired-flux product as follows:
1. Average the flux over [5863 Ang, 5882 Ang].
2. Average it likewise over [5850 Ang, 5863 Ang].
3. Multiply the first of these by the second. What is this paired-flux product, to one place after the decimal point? 46.7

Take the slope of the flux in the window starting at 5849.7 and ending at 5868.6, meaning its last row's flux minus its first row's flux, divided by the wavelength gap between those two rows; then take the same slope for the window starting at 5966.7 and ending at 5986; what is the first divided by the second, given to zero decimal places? 0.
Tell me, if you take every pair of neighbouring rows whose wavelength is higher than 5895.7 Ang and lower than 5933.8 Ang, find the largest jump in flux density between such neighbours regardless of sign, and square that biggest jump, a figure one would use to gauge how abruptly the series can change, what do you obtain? 0.087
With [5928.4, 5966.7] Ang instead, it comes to 0.037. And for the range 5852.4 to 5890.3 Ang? 0.104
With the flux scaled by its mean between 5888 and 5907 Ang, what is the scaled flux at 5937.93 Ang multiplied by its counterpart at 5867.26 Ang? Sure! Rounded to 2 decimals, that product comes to 1.21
